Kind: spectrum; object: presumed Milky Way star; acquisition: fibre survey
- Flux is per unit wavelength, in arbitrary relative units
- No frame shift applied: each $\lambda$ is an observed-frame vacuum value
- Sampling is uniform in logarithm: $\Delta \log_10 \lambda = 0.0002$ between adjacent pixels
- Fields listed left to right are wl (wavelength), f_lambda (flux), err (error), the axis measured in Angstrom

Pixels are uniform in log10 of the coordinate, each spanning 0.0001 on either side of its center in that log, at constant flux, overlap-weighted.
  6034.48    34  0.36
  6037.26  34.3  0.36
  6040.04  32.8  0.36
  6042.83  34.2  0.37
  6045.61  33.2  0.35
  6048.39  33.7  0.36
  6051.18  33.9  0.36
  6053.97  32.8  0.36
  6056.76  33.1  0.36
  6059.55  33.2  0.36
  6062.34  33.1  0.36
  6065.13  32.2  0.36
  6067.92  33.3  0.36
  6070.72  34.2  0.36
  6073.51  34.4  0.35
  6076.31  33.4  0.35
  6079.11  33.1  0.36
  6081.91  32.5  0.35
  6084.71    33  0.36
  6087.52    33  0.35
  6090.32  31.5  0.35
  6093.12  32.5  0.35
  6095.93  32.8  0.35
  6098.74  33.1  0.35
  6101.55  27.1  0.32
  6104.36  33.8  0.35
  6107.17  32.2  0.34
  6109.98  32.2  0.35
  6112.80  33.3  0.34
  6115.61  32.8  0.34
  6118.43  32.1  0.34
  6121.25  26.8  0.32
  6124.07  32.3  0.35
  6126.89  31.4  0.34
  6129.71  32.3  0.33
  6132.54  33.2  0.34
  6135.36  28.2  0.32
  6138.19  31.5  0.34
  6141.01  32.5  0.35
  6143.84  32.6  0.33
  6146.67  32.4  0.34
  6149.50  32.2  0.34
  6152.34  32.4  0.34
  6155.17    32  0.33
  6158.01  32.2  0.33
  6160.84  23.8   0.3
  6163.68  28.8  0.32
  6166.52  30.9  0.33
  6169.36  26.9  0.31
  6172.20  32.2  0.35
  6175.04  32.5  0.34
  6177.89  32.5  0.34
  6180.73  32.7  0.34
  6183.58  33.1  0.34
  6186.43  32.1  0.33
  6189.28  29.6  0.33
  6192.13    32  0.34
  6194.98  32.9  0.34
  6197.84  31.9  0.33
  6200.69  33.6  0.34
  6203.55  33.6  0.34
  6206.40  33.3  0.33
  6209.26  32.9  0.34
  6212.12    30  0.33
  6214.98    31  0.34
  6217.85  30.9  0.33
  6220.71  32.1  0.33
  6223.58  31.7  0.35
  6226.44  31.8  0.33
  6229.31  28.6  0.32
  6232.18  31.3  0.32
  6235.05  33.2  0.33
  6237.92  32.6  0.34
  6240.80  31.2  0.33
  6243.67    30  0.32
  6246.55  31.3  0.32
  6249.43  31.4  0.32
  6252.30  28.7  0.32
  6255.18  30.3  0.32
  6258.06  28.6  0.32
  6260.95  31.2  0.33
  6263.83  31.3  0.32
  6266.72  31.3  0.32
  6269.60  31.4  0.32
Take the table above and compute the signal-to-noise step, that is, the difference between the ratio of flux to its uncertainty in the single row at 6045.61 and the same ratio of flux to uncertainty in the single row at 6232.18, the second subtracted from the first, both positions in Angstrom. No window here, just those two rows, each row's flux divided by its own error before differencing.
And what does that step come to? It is -3.0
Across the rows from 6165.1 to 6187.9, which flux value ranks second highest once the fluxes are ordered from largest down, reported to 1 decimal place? 32.7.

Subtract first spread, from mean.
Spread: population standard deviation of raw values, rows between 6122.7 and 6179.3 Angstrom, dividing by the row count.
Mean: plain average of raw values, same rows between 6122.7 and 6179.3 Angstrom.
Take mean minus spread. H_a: 28.8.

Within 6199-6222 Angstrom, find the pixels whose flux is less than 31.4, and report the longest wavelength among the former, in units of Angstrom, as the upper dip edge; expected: 6217.85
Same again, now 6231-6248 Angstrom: 6246.55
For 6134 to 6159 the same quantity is 6135.36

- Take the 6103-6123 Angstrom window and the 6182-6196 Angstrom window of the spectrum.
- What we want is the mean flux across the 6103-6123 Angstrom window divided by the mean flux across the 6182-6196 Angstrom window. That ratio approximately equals 1.00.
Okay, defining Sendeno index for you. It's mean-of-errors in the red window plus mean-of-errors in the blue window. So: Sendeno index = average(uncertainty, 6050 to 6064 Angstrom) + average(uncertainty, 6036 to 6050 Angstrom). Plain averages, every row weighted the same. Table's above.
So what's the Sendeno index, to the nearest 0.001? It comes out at 0.720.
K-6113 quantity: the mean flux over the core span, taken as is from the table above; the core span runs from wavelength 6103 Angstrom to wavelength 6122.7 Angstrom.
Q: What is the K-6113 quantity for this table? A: 31.9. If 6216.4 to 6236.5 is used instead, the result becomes 31.4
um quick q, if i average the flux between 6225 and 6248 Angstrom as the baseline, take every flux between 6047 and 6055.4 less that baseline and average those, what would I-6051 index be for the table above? 2.2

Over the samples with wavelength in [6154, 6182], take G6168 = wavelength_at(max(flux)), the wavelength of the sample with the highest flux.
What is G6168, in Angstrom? 6180.73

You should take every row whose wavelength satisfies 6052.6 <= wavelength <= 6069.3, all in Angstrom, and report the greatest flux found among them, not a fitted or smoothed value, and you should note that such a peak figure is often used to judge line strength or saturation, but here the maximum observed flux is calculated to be 33.3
